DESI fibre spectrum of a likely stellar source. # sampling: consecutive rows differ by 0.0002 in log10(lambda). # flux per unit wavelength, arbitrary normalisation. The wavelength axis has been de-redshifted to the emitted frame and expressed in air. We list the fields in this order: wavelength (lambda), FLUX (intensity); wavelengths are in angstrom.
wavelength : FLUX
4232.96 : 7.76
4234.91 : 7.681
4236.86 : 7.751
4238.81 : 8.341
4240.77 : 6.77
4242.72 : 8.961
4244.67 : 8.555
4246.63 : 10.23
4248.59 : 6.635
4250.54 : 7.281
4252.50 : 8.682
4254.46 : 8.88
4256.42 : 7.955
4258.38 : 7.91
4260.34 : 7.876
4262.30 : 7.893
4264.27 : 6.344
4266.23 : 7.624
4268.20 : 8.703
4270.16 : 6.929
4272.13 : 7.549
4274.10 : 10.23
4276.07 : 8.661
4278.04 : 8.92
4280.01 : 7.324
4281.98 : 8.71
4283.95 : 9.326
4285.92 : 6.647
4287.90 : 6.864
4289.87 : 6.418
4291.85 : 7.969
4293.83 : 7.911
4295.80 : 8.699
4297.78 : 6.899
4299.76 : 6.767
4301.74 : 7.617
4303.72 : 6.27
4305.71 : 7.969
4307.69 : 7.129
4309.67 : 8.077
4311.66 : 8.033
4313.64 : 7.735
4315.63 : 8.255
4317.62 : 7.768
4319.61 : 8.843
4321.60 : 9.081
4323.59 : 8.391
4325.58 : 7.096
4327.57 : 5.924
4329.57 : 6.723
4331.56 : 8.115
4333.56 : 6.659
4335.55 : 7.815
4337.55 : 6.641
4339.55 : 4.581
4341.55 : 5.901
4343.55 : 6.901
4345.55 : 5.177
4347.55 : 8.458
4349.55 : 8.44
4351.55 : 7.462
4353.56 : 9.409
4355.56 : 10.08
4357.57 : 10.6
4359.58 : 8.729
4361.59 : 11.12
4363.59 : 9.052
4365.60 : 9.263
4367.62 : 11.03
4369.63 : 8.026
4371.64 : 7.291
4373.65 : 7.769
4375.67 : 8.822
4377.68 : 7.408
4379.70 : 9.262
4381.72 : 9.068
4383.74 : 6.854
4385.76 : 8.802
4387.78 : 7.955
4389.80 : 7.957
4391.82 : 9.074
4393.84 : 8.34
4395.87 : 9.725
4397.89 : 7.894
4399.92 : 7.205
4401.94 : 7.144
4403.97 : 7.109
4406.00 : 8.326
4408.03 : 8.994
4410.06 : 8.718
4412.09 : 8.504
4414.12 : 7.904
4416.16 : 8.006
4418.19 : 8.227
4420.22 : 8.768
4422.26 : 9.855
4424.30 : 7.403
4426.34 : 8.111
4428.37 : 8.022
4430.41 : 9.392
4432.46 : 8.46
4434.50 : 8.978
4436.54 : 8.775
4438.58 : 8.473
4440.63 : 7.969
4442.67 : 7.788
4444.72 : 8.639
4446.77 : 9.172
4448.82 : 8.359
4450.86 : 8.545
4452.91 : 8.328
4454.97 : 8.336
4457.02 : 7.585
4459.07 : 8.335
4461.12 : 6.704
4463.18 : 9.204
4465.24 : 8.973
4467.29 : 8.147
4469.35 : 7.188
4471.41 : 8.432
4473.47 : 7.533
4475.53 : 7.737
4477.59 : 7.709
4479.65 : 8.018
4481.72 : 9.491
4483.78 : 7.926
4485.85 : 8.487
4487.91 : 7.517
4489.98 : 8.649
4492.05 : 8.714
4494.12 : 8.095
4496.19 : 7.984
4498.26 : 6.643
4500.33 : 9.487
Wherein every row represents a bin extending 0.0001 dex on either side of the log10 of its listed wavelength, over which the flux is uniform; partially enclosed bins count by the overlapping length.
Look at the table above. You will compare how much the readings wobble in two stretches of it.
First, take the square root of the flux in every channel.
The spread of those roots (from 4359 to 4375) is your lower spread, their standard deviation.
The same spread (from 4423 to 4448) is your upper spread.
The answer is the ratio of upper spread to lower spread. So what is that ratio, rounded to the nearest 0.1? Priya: 0.4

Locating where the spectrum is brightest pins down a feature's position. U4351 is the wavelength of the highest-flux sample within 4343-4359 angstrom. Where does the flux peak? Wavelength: 4357.57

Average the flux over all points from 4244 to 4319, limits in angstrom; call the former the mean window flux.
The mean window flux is 7.9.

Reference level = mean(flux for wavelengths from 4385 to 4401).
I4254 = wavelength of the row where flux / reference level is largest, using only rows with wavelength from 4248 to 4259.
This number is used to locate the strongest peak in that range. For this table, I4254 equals 4254.46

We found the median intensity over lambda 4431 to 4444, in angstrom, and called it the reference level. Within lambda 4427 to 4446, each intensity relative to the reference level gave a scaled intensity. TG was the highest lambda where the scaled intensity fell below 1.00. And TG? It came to 4442.67 angstrom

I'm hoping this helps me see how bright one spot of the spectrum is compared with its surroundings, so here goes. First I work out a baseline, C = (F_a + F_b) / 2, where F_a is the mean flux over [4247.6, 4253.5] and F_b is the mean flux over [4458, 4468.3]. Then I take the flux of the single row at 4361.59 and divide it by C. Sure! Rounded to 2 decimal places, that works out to 1.41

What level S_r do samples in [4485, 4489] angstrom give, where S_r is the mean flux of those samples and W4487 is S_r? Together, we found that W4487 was 8.00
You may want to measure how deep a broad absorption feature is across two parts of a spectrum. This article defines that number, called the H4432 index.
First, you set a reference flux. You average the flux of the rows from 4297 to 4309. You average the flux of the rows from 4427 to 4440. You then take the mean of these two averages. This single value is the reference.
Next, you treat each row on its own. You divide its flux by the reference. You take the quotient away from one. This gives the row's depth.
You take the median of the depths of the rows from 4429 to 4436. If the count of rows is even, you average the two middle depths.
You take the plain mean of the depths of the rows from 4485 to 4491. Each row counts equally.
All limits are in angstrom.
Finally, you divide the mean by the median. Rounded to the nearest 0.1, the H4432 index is 0.3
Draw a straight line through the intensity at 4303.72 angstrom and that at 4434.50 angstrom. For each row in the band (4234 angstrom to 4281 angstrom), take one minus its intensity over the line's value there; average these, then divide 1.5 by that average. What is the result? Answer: -2.9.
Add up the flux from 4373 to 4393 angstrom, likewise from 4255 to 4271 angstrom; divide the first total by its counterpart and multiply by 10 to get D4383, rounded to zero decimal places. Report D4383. 14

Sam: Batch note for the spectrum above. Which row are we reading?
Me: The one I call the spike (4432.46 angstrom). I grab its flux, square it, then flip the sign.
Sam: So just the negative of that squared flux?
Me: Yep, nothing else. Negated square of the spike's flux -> -72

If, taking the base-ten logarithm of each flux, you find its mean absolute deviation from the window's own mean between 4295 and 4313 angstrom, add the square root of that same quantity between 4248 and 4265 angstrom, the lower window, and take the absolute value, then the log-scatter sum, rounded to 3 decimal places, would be 0.232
